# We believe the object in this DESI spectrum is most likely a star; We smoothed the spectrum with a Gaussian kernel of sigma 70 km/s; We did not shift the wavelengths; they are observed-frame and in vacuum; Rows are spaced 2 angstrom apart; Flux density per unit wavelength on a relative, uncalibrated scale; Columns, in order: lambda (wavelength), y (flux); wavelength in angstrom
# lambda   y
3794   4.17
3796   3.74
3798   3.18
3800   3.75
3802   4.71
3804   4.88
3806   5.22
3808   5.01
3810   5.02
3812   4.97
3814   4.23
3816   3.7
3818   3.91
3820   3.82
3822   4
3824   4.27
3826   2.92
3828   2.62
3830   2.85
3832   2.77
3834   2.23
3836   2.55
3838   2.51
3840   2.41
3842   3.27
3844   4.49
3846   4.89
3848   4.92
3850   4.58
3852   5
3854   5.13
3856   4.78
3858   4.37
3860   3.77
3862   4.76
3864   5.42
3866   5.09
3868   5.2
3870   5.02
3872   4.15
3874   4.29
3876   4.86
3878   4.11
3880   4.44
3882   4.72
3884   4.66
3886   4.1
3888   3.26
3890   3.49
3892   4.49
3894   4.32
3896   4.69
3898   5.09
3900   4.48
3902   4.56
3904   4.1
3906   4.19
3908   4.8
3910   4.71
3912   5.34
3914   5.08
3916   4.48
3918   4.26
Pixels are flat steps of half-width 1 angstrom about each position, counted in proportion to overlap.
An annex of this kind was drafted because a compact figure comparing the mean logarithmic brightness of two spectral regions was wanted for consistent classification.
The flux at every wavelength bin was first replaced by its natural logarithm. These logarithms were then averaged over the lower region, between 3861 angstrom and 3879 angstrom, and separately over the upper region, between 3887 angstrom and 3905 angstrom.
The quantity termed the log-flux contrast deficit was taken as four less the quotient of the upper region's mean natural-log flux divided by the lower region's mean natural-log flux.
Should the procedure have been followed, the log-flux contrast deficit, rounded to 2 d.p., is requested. 3.07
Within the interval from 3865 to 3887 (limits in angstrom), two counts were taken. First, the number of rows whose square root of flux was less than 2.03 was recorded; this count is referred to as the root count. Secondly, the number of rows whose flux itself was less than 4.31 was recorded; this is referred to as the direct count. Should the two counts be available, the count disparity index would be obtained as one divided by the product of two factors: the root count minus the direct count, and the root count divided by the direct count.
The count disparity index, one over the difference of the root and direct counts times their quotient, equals -1.0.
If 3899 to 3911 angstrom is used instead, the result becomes -2.0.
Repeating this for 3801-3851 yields -0.6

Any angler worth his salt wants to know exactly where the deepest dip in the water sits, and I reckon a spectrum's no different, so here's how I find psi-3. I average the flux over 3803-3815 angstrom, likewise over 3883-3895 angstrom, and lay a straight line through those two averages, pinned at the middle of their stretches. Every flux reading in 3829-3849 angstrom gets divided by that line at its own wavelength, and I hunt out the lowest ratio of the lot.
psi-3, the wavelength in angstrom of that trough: 3834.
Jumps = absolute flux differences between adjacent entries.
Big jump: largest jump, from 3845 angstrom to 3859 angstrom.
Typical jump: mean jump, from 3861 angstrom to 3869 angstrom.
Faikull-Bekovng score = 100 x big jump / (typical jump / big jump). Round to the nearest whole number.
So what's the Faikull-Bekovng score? 48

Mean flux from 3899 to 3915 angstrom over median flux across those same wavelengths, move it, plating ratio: 1.00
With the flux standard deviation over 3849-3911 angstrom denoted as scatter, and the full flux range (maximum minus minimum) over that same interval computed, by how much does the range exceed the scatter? 1.7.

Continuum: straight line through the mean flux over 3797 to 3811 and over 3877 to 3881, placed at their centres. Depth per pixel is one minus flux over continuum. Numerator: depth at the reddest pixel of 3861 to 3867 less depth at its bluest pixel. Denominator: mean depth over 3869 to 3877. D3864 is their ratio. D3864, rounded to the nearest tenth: 1.2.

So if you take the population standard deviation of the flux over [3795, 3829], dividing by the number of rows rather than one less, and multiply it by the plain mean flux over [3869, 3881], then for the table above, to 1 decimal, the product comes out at 3.4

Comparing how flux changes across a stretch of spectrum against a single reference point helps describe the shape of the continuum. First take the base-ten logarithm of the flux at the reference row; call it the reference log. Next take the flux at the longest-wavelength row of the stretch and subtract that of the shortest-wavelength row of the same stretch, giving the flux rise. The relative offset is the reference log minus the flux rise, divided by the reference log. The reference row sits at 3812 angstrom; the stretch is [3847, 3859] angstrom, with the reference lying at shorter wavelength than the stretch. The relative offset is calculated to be 1.8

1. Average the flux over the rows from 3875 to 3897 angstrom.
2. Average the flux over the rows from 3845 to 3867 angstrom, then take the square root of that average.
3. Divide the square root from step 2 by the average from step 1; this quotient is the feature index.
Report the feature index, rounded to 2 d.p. 0.51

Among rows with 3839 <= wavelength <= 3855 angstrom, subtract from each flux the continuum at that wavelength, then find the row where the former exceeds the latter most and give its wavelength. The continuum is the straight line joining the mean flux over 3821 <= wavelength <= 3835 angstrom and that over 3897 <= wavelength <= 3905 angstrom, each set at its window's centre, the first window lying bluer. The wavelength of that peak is 3854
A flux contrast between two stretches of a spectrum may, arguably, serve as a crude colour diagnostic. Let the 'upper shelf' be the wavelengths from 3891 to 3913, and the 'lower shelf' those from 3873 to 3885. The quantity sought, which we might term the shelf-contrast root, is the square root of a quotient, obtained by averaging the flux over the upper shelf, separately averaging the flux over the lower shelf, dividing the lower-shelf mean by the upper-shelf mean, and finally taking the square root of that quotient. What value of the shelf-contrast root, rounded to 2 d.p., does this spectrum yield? 0.99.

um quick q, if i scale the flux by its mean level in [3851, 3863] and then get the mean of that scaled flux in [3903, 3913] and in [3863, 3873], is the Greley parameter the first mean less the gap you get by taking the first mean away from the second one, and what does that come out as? 0.9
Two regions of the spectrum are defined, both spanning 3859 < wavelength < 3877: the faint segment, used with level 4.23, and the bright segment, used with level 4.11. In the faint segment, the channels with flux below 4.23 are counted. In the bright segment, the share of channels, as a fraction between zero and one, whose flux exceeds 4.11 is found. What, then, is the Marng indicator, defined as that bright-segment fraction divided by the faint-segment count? 0.44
